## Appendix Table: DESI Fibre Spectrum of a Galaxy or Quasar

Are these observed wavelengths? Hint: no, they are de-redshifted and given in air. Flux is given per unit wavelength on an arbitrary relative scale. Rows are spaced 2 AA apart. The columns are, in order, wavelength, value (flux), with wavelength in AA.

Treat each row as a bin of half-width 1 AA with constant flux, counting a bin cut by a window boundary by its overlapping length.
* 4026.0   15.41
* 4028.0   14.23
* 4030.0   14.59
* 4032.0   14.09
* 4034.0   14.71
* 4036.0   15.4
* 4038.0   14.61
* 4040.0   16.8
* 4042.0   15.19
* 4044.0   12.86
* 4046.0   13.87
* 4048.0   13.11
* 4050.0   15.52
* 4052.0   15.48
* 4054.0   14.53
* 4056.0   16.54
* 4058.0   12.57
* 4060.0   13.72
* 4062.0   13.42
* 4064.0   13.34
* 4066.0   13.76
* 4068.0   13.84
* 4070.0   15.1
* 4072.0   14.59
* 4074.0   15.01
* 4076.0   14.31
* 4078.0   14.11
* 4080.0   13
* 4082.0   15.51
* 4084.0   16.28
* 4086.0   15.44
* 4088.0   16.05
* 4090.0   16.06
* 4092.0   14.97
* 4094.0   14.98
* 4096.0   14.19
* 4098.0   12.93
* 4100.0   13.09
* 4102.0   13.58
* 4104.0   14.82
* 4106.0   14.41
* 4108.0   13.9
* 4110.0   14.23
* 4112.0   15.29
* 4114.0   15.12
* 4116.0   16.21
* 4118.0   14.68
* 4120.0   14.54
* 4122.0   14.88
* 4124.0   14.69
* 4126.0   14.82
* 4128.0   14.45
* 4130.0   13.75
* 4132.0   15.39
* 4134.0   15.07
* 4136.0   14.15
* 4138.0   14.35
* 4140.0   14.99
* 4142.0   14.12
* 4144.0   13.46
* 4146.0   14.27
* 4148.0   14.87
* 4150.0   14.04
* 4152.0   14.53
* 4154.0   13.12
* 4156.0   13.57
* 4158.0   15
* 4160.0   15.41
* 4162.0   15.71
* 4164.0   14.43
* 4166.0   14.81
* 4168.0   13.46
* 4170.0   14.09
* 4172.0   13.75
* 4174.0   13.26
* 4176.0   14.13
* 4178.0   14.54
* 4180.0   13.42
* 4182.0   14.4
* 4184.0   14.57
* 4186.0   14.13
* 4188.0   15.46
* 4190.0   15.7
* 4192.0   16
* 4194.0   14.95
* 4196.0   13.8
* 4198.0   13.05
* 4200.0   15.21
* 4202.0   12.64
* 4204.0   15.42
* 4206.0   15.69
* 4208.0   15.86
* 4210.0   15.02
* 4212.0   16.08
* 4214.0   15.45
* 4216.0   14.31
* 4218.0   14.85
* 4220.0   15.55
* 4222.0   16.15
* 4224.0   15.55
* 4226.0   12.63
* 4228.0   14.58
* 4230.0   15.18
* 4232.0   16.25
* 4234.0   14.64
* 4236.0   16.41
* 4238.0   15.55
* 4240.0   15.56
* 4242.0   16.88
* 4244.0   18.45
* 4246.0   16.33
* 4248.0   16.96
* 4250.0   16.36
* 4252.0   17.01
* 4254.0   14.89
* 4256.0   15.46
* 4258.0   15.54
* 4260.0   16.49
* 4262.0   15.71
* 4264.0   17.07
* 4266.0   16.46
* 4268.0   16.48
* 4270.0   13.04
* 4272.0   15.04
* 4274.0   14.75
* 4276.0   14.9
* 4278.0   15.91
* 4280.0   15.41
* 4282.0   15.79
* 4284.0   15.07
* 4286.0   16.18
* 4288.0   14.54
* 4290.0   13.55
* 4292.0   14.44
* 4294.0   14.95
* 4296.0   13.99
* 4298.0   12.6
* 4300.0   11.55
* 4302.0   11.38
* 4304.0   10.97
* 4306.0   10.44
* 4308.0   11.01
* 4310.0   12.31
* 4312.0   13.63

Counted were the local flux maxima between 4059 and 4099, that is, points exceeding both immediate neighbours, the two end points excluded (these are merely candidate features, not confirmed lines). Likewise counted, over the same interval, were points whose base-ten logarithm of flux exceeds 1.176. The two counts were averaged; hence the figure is 6.0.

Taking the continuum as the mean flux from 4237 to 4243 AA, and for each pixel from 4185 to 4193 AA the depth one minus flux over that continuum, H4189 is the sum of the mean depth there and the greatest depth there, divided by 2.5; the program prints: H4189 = 0.064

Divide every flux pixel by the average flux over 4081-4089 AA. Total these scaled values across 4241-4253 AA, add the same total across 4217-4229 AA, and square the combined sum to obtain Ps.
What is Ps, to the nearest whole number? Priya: 146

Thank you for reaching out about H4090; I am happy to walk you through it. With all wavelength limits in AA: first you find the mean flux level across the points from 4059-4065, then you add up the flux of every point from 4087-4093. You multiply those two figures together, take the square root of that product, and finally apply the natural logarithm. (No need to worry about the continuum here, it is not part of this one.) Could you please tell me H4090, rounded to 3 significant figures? 3.23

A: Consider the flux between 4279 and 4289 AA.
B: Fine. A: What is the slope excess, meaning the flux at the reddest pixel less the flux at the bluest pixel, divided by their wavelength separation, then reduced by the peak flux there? -16.3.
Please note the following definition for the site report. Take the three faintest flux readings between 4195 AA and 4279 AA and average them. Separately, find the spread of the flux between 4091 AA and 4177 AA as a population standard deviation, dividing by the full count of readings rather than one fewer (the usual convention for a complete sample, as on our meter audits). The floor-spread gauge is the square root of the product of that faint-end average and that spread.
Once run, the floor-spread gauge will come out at 3.05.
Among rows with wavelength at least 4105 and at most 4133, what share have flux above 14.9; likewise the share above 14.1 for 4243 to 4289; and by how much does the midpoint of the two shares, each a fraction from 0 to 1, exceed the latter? -0.34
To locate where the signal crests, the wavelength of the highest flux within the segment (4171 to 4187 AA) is 4184.0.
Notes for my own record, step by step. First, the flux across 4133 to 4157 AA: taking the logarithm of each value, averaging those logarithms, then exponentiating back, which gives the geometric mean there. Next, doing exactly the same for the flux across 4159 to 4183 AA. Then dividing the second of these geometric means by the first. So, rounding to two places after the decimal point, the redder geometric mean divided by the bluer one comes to 1.00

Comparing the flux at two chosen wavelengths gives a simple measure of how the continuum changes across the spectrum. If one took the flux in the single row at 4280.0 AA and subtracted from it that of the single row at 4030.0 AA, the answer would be 0.82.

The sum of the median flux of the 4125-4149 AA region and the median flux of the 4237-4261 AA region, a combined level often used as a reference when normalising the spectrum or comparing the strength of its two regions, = 30.7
